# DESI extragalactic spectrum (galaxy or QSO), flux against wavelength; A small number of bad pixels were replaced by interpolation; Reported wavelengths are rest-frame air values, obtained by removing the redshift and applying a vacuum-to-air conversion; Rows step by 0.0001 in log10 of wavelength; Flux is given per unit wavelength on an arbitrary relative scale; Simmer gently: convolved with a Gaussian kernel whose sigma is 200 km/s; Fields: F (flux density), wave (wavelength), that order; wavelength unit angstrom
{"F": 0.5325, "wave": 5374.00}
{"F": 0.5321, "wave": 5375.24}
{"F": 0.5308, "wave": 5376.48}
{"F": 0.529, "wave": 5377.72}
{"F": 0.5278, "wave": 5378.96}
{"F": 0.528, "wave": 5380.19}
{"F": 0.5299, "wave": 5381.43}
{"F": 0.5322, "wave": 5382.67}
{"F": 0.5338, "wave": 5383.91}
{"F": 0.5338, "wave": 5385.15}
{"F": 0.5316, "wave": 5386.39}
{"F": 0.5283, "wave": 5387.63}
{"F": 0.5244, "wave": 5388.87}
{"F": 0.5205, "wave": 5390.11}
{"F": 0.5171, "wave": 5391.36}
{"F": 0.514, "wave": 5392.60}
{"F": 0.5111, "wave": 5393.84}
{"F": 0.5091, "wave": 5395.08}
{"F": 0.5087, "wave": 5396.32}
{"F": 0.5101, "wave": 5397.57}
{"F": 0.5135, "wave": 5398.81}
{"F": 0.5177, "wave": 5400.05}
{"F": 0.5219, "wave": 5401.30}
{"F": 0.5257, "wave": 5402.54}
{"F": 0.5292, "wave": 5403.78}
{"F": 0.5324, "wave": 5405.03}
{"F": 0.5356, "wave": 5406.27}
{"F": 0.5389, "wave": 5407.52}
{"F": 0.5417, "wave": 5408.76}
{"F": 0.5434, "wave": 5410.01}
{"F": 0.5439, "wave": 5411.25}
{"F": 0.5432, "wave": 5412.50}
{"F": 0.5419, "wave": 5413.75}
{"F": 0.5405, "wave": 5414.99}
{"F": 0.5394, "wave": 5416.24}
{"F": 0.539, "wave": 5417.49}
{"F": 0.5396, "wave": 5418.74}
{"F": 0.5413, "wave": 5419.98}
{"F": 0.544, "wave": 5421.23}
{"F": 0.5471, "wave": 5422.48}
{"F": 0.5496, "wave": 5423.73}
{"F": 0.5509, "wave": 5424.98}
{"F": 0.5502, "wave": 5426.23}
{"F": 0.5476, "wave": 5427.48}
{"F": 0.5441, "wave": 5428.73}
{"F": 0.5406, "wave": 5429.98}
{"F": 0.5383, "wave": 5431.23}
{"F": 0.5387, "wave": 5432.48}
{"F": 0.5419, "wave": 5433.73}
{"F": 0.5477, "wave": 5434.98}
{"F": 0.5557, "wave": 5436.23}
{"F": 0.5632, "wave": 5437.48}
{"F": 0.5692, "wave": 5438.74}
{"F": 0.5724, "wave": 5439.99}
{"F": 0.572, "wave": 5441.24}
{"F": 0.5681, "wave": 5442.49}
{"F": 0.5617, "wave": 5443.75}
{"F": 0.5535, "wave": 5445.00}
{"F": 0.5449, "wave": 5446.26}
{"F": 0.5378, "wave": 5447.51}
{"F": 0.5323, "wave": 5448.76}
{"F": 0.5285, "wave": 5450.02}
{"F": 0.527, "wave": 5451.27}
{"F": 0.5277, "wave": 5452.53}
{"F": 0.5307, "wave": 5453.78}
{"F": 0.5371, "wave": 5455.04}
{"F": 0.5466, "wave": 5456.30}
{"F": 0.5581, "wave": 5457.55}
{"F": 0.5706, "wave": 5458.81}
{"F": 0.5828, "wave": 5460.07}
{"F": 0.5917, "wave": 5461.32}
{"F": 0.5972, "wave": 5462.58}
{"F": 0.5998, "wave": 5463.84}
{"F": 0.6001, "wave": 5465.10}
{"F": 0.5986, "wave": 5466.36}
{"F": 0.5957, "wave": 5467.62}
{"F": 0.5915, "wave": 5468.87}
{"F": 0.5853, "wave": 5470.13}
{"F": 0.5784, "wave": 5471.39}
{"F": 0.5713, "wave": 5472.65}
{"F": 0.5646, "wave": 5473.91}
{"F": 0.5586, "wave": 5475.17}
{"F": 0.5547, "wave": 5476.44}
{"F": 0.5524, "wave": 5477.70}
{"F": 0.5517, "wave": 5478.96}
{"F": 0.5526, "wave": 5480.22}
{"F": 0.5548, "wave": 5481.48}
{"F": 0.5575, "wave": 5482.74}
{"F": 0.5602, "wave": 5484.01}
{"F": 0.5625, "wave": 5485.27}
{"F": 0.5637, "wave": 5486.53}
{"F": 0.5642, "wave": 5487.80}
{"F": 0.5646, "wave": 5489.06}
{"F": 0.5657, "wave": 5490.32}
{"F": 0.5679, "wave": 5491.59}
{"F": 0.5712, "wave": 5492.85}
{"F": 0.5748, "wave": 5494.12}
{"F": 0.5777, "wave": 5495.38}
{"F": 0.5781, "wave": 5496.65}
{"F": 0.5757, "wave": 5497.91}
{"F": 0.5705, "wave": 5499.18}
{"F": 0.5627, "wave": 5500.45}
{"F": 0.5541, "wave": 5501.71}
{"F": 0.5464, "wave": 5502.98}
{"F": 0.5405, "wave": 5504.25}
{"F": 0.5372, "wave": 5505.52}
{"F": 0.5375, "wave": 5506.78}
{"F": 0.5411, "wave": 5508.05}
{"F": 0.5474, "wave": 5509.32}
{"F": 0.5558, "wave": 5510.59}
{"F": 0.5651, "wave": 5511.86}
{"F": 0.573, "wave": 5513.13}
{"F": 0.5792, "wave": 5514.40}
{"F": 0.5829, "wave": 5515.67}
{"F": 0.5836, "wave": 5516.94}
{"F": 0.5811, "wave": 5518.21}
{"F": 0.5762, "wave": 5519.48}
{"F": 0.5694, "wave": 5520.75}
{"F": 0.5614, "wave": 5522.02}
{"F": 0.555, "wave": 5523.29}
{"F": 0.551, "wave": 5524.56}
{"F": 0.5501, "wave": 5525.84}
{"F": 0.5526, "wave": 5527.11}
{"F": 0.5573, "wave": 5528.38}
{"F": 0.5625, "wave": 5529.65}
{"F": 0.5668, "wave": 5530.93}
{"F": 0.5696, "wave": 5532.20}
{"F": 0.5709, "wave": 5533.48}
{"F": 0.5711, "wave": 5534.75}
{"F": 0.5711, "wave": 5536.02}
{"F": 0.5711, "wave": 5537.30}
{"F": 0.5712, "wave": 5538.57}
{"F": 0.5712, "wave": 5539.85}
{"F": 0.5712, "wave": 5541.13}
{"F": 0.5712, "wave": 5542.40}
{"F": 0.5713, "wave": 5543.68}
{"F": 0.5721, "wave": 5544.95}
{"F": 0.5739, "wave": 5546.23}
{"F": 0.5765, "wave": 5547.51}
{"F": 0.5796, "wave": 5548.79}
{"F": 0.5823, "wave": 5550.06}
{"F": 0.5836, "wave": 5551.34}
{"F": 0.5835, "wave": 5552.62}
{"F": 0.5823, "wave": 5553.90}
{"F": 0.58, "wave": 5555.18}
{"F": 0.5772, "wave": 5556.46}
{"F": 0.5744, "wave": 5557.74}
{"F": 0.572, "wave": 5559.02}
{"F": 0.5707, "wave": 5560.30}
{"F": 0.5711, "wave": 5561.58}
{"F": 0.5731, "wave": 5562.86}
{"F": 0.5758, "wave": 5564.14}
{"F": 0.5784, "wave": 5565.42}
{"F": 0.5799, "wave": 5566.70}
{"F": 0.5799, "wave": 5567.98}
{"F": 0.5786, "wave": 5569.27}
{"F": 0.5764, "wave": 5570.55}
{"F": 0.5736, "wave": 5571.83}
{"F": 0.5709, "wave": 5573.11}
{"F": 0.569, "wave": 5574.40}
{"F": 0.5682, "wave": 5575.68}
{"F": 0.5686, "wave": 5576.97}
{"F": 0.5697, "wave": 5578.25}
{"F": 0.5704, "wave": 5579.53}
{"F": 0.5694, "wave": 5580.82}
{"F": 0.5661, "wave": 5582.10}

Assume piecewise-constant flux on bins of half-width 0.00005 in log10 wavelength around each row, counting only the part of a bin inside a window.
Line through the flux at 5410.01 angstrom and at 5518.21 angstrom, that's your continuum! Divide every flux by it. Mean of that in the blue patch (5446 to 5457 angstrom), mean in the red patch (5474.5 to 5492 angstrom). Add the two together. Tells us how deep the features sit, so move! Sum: 1.942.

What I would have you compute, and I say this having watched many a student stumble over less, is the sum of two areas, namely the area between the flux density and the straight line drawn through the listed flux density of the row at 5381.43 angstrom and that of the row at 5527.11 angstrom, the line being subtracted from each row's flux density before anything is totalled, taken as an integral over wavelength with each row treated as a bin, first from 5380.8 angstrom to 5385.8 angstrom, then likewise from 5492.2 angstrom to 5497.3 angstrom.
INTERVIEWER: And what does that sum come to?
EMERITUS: 0.15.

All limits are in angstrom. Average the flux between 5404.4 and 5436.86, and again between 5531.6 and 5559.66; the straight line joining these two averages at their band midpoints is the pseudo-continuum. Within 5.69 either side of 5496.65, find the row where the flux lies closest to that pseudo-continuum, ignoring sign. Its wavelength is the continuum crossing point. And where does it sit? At 5500.45 angstrom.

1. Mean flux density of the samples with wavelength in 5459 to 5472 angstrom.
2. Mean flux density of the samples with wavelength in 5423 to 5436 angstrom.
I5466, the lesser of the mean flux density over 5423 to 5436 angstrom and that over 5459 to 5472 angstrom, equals 0.545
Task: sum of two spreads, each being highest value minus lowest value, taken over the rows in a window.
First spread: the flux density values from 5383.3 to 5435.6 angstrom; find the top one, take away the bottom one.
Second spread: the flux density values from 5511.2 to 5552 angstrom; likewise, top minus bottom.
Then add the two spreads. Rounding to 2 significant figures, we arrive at 0.076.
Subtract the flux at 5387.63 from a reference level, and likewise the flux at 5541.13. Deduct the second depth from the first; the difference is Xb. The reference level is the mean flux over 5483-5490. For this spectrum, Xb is 0.043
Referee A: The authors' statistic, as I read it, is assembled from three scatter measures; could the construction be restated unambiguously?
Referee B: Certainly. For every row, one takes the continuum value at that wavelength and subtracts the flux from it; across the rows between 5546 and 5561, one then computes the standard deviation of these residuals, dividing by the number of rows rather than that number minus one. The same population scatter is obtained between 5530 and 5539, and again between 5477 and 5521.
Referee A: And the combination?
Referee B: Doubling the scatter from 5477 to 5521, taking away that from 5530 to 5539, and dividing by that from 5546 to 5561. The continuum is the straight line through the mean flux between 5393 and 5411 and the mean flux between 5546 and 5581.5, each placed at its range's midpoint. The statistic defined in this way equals 4.8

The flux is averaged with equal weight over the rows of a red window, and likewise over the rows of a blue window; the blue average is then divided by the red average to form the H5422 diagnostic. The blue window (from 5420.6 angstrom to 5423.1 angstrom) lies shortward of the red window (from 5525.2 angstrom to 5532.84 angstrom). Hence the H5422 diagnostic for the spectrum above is 0.97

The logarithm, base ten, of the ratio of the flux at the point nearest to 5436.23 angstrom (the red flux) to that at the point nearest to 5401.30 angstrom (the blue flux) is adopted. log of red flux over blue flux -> 0.027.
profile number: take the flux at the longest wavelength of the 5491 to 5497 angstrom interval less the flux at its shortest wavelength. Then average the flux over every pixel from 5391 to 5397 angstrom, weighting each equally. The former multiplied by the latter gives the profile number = 0.0052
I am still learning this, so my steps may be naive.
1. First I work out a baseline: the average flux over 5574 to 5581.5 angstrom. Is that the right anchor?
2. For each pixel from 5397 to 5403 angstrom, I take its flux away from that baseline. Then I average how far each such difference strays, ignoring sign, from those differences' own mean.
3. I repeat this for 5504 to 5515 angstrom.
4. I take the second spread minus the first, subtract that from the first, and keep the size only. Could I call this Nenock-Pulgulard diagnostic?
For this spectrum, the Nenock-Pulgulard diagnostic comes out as 0.0040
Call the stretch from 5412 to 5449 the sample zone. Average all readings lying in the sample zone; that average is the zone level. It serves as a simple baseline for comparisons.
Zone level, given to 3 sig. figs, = 0.549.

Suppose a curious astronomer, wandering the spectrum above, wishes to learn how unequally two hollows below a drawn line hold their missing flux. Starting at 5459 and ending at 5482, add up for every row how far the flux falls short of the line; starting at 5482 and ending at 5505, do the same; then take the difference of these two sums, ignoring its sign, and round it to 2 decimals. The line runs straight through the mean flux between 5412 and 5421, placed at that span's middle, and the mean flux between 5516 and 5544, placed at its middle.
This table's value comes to 0.32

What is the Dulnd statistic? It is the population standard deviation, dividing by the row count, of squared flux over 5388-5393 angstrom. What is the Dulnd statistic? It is 0.0040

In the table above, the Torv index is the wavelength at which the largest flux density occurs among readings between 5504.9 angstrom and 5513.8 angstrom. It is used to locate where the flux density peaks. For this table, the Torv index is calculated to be 5513.13 angstrom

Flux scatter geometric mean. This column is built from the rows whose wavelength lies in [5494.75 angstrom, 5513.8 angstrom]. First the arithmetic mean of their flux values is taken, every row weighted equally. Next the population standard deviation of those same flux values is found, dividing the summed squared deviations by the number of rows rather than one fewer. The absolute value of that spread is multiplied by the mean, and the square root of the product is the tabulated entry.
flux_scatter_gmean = 0.091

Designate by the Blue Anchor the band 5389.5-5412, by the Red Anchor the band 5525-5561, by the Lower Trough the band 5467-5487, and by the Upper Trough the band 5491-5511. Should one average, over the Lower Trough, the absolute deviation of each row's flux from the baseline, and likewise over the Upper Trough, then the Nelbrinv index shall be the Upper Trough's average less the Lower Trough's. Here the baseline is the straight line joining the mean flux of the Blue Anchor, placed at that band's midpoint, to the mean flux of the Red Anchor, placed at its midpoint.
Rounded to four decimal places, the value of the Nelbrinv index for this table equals -0.0010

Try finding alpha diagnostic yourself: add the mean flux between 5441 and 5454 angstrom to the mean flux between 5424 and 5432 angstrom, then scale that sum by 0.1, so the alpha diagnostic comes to 0.109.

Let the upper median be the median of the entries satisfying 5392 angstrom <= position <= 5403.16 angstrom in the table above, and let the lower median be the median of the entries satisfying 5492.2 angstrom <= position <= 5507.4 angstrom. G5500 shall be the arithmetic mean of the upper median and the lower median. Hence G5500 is 0.540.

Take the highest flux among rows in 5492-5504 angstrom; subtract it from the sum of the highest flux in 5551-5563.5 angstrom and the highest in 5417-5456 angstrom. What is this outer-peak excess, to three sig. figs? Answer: 0.578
